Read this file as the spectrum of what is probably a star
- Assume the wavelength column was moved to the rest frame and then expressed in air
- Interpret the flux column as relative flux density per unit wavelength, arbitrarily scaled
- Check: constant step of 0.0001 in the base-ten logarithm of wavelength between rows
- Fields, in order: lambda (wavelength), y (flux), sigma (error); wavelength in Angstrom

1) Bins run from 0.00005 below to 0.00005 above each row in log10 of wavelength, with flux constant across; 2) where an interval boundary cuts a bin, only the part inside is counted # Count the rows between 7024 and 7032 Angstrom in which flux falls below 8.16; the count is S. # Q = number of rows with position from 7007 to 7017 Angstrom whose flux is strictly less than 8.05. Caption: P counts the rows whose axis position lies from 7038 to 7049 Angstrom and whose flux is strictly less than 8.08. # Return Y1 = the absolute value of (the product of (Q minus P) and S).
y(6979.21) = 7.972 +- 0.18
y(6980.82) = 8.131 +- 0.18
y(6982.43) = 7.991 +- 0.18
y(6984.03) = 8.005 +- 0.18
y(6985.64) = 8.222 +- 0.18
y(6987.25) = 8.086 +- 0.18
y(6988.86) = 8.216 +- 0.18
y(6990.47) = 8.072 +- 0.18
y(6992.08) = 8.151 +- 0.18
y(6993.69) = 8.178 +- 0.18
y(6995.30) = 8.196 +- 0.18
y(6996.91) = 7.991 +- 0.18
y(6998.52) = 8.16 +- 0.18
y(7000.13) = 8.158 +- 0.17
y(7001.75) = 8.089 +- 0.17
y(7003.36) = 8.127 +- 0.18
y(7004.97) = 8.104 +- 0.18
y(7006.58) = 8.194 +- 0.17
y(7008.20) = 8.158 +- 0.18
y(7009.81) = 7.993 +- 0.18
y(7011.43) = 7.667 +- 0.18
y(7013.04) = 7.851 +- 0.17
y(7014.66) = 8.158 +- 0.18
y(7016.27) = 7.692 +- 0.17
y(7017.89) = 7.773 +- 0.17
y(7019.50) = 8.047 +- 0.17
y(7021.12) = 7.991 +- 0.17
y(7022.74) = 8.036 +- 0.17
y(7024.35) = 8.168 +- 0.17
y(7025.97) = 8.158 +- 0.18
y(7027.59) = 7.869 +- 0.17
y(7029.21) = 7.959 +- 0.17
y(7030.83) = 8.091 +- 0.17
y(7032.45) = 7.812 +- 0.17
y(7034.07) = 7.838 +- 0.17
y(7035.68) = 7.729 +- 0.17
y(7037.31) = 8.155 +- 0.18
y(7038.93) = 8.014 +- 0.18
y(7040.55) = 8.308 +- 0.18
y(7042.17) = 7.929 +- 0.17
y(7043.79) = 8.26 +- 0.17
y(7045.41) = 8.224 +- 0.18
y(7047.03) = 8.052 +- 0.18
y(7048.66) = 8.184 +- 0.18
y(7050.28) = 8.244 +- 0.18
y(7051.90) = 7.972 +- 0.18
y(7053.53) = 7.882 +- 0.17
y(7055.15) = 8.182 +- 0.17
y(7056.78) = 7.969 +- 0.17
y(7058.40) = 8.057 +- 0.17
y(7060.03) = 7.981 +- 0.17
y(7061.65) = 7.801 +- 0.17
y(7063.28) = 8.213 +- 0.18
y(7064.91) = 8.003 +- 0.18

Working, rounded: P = 3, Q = 4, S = 4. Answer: 4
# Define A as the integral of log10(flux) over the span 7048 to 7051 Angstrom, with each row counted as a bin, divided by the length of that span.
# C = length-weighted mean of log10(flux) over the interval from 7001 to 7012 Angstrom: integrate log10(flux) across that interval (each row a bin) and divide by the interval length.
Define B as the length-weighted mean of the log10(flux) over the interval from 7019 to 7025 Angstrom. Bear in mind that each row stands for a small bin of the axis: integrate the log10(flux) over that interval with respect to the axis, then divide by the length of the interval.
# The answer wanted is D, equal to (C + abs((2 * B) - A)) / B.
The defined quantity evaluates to 1.989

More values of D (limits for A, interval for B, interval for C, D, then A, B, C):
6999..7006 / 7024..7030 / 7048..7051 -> 2.006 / 0.910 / 0.904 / 0.916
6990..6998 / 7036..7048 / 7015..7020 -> 1.985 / 0.910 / 0.909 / 0.896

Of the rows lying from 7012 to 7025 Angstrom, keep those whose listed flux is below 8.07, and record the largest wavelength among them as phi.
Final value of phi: 7022.74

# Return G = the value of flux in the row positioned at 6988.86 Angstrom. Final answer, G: 8.216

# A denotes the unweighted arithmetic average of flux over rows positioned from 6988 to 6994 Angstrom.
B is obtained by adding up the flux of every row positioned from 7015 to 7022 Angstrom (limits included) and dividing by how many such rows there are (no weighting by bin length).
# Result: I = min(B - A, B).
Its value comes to -0.28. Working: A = 8.15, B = 7.88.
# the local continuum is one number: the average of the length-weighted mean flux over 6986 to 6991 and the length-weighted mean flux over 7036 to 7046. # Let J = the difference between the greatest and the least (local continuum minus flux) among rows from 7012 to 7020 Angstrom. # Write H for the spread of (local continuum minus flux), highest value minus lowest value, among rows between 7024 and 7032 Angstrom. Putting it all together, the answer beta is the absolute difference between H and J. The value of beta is 0.17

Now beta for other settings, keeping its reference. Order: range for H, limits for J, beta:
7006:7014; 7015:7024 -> 0.17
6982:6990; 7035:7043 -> 0.35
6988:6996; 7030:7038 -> 0.28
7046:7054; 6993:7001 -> 0.16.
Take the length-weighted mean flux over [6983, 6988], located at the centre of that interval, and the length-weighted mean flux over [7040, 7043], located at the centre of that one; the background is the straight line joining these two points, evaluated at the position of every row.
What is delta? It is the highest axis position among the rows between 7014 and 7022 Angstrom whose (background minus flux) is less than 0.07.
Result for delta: 7019.50 Angstrom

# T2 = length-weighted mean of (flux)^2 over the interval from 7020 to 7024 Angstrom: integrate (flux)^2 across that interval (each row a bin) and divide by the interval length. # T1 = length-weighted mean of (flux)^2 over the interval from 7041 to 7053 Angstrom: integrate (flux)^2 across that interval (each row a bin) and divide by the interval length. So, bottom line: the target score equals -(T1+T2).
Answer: -131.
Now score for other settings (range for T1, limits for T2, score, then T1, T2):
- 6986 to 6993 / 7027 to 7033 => -129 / 66.20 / 63.0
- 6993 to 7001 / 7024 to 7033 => -130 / 66.16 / 64.1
